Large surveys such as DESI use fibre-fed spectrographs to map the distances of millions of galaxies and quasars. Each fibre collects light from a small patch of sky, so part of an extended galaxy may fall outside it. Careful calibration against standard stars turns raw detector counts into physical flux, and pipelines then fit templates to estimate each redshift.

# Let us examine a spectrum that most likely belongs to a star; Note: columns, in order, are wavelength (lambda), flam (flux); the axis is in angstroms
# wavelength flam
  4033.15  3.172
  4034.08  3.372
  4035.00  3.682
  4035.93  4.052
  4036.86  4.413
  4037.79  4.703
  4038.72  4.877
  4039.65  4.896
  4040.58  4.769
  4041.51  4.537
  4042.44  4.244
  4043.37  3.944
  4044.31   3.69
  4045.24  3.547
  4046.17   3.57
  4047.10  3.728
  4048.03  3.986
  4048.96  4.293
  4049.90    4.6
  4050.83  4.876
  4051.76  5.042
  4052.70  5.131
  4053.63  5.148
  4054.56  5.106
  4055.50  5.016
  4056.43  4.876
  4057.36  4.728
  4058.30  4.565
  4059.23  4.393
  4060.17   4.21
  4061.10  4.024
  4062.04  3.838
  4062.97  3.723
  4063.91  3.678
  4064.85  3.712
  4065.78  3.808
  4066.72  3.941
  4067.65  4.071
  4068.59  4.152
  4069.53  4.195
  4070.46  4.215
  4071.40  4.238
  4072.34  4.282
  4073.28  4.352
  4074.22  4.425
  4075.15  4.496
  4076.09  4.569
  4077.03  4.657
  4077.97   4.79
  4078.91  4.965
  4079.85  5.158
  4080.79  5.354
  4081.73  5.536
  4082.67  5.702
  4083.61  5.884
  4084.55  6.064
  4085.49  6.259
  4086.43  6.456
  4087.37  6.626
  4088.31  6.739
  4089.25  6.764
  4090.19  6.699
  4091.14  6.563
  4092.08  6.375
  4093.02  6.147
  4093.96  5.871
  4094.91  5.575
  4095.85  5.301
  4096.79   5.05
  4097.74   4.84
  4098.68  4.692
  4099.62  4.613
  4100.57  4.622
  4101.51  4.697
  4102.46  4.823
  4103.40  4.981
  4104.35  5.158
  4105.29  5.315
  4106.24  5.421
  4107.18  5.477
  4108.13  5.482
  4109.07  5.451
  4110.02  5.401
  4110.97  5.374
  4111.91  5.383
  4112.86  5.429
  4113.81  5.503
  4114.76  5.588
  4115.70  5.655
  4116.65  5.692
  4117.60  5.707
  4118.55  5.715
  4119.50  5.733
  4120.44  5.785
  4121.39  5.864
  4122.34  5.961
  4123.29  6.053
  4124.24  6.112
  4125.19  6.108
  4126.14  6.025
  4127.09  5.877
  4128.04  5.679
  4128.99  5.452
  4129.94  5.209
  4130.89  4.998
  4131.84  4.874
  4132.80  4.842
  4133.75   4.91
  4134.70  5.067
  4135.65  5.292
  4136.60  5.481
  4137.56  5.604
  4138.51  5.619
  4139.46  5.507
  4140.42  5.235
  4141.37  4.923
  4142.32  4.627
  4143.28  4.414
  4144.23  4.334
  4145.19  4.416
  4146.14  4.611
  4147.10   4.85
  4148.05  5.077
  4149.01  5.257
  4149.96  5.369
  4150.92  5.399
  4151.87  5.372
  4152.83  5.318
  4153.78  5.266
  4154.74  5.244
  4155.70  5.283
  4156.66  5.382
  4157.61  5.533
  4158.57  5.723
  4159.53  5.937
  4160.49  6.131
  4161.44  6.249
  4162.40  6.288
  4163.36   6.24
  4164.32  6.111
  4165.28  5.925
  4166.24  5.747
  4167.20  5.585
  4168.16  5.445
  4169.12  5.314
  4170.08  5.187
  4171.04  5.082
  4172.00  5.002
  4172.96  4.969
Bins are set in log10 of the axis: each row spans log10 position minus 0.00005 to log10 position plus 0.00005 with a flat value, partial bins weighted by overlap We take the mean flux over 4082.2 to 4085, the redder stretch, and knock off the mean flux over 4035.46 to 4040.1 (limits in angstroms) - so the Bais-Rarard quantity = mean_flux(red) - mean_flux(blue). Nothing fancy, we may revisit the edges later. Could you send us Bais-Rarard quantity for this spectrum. 1.30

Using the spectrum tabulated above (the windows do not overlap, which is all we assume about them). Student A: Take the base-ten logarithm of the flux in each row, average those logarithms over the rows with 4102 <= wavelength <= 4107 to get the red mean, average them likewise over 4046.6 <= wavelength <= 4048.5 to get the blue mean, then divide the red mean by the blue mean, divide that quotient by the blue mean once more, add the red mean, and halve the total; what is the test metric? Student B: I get 1.39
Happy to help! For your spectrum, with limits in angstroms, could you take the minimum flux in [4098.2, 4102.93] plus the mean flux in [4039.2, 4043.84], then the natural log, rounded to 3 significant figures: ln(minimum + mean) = 2.21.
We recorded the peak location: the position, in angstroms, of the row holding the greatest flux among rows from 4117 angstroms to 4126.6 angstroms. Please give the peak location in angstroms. 4124.24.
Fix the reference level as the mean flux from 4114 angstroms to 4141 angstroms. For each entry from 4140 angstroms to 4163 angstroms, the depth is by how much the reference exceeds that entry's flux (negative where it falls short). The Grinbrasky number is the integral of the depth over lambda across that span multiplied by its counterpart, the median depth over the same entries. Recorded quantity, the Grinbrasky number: 1.9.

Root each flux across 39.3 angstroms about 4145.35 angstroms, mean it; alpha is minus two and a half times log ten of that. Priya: -0.91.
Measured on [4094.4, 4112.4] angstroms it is -0.89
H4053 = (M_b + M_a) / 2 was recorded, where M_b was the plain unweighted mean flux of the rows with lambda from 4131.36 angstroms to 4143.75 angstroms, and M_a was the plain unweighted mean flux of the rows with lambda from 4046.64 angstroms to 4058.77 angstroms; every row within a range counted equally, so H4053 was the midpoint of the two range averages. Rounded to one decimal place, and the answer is 4.9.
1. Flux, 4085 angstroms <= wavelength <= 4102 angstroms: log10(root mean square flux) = 0.77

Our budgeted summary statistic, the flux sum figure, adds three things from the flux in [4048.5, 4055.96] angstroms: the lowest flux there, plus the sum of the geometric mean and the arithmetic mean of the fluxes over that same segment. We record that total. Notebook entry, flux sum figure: 14.1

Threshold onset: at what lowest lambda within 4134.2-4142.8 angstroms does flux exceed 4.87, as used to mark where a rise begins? 4134.70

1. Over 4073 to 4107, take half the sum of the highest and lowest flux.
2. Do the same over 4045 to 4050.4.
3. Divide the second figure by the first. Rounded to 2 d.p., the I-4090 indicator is 0.73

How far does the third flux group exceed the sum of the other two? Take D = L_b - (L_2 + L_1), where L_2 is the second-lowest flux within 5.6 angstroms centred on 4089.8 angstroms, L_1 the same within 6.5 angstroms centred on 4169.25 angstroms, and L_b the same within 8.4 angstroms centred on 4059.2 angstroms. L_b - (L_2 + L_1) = -7.8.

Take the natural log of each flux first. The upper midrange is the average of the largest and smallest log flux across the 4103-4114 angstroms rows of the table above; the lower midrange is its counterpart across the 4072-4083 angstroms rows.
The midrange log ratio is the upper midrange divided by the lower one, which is 1.04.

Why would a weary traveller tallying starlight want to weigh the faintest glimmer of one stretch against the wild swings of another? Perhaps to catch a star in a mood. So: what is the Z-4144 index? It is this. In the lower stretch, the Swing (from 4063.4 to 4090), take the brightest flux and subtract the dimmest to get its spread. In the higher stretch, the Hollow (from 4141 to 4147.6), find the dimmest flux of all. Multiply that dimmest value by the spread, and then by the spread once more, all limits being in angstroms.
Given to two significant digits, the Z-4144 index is 41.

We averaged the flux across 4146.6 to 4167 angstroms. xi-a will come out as 5.60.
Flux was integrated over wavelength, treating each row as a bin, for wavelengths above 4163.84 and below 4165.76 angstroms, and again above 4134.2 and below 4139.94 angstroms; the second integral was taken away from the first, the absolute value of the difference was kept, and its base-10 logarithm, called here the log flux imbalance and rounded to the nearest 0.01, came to 1.29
